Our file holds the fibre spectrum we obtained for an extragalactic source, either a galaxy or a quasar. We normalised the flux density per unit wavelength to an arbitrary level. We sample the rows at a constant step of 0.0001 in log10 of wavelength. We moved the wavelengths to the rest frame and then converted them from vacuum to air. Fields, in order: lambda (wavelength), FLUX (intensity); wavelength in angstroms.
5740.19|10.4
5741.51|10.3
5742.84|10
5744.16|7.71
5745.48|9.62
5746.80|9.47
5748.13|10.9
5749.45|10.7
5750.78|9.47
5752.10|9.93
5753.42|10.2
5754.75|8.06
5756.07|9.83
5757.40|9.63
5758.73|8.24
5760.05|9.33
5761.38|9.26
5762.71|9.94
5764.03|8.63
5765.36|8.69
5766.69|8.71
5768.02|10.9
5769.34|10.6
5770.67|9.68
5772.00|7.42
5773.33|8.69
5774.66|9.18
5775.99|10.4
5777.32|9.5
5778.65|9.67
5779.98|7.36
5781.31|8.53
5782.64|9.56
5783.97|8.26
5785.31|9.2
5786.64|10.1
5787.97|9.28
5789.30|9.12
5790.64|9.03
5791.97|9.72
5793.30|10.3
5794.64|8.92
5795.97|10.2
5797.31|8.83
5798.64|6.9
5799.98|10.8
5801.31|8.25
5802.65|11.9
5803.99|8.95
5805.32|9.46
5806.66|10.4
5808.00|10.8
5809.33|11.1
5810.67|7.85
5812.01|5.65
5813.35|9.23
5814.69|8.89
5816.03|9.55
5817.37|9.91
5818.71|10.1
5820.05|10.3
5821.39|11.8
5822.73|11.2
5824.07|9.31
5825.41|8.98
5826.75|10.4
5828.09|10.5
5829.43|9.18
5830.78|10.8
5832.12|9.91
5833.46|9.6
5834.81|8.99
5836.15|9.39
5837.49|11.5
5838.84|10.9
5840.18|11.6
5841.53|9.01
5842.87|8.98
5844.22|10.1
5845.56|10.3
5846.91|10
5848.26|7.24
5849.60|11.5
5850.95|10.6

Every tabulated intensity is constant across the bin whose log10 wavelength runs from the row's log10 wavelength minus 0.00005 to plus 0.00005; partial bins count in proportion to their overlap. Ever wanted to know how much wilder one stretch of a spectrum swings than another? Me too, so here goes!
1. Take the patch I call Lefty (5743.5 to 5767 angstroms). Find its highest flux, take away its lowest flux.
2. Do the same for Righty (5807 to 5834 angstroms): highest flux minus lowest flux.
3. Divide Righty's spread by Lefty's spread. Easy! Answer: 1.9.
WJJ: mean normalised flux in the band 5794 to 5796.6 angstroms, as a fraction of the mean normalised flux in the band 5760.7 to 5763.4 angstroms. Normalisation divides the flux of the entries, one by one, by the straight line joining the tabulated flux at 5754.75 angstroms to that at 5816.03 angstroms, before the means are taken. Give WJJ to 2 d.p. 0.91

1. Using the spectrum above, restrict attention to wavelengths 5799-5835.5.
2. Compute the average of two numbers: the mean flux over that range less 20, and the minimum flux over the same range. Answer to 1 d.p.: -2.3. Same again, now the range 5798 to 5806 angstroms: -1.9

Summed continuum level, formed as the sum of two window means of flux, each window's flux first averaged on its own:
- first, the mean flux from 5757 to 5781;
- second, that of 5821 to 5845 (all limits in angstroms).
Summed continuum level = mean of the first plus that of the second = 19.3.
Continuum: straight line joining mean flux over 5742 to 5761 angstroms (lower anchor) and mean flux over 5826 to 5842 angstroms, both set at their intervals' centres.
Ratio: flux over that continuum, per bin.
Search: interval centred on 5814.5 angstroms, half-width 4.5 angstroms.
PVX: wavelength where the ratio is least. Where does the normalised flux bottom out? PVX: 5812.01 angstroms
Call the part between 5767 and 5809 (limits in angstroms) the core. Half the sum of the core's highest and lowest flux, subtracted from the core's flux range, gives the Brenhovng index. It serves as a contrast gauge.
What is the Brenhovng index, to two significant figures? -4.4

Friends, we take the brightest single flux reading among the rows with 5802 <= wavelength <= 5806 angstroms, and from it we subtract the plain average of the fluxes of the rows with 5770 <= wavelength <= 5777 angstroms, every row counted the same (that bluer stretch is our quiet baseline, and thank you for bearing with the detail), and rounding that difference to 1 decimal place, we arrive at 2.8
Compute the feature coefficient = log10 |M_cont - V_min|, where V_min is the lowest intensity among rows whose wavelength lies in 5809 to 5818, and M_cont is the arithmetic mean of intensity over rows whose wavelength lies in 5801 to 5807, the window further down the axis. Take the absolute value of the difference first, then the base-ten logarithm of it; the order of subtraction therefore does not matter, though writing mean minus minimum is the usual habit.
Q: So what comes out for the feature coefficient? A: 0.6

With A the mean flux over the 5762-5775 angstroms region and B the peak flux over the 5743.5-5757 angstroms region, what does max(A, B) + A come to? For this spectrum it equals 20.1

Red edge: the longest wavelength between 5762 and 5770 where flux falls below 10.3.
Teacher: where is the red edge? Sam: 5766.69 angstroms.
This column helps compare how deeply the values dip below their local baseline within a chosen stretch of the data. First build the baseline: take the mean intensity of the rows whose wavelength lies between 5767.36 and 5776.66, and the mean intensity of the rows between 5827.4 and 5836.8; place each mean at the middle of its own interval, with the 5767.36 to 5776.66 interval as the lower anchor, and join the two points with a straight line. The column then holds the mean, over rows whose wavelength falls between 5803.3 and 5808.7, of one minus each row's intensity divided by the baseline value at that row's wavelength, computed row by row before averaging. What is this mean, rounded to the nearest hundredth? -0.02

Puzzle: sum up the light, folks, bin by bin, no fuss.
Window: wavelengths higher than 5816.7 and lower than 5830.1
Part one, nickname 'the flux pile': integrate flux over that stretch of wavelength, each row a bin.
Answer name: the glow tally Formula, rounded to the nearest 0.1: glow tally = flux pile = 136.3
